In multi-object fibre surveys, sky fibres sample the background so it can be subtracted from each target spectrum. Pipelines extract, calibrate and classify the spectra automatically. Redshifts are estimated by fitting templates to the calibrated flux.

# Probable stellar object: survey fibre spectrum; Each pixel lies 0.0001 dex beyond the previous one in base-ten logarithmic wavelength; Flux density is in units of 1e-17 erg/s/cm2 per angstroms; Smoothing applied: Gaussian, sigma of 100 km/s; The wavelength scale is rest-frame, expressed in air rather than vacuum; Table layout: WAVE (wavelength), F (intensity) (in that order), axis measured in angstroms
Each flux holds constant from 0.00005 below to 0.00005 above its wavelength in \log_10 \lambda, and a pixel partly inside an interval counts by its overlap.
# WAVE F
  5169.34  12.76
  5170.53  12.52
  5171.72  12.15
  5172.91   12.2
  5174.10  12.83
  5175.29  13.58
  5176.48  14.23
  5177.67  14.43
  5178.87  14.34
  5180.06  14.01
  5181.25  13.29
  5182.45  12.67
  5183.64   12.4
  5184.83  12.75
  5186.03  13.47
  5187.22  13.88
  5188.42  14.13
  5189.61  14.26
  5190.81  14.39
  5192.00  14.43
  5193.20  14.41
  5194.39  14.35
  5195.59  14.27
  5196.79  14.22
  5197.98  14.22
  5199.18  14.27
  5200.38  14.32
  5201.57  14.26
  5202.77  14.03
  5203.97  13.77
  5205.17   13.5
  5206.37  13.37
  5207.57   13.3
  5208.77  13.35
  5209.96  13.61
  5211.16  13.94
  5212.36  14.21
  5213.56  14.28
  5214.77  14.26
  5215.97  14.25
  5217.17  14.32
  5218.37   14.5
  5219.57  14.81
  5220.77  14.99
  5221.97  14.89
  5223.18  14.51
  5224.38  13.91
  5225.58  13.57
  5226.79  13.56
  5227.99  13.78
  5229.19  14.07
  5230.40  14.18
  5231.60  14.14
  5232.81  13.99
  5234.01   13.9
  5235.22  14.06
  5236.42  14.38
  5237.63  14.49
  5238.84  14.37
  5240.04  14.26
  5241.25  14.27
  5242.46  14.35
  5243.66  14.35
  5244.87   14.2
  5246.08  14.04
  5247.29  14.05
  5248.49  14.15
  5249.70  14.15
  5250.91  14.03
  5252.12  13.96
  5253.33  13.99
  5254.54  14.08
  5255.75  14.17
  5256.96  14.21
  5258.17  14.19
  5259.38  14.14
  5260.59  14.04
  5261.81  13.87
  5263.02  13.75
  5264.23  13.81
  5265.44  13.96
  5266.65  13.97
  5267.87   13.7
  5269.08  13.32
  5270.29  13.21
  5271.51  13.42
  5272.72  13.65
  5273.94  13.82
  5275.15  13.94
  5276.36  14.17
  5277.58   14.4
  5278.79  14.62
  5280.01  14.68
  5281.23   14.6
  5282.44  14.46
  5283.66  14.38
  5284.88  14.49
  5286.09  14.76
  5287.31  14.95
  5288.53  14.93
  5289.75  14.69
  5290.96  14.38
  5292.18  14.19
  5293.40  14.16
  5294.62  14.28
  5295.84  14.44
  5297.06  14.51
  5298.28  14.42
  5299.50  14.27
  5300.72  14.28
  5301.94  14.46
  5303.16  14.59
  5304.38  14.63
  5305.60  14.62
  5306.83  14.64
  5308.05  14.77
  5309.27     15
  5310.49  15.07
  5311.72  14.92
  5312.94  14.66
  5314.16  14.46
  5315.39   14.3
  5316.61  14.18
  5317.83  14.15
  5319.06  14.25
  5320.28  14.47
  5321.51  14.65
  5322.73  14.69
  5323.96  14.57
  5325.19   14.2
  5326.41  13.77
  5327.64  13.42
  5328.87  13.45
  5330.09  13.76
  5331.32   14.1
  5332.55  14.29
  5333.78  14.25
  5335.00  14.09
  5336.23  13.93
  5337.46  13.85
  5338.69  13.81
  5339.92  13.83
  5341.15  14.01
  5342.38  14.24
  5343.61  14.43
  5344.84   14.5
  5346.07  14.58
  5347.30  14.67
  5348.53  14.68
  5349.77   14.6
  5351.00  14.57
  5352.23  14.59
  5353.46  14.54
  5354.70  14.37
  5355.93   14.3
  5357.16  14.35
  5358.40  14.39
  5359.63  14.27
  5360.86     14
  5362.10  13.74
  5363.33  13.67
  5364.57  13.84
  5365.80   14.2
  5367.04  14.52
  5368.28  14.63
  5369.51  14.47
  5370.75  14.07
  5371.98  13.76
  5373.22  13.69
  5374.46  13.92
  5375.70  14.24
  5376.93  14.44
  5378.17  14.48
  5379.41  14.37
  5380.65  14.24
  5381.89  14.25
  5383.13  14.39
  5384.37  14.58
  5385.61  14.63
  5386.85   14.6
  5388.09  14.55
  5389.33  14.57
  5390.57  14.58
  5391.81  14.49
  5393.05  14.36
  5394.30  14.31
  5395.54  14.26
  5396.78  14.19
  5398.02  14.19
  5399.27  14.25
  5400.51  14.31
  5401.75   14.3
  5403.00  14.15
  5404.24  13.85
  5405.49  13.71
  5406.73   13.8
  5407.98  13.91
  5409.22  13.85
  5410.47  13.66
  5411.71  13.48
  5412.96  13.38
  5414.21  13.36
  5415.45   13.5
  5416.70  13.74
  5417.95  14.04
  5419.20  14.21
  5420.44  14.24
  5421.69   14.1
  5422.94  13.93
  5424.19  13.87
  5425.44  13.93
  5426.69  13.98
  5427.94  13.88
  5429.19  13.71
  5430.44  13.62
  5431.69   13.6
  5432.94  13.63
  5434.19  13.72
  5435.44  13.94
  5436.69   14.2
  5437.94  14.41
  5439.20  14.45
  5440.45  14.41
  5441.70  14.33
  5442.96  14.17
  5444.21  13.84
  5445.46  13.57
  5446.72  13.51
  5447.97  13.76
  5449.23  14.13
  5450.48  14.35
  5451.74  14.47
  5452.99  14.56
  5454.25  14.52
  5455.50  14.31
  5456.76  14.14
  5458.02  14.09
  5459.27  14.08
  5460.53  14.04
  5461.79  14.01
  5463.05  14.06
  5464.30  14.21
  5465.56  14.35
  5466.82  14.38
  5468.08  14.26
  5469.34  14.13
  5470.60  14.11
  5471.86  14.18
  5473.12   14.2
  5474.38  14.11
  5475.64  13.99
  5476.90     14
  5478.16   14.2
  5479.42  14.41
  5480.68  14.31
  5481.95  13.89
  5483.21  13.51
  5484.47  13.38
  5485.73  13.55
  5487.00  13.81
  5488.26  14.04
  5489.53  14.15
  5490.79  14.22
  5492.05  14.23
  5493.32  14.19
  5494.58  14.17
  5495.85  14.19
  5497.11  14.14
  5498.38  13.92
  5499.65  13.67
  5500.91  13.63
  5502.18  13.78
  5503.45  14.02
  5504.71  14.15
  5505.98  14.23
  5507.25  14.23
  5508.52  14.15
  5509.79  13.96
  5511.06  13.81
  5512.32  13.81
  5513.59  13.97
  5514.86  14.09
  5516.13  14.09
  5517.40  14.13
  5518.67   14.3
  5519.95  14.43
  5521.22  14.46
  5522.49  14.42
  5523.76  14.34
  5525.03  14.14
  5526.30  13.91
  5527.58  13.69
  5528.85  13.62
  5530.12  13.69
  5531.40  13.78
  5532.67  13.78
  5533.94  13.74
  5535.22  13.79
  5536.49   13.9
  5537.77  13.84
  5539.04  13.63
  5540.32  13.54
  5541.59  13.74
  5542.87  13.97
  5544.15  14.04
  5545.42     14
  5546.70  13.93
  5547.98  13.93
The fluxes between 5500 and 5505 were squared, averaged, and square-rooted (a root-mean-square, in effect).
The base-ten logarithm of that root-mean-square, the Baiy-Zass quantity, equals 1.14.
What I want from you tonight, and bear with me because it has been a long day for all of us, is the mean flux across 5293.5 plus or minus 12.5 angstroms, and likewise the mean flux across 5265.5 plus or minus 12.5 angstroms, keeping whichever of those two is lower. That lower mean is 13.9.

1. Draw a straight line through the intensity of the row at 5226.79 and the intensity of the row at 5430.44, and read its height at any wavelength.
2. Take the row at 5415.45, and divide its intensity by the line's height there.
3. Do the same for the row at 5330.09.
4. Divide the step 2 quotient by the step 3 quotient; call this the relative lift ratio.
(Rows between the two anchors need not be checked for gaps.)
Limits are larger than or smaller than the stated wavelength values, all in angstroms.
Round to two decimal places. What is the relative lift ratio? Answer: 0.98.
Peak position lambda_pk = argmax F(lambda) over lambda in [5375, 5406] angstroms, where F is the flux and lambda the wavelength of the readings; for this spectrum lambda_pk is 5385.61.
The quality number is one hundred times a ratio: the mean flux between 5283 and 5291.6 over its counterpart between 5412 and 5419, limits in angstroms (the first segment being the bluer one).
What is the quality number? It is 108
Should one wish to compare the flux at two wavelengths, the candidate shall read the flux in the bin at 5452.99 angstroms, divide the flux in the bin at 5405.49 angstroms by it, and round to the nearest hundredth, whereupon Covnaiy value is 0.94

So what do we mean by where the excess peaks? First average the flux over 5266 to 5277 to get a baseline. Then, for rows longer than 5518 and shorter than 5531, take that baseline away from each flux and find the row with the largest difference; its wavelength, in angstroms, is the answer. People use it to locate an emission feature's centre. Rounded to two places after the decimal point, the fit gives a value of 5521.22 angstroms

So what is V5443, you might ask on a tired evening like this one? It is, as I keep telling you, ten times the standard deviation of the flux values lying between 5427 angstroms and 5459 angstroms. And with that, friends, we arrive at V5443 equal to 3.4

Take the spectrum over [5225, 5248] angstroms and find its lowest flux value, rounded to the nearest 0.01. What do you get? 13.56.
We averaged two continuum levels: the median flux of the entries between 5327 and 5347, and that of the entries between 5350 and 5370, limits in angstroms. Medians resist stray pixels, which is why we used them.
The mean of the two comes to 14.2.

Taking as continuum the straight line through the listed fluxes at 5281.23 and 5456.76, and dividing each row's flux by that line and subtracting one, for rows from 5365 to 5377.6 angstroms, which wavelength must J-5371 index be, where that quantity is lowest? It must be 5373.22 angstroms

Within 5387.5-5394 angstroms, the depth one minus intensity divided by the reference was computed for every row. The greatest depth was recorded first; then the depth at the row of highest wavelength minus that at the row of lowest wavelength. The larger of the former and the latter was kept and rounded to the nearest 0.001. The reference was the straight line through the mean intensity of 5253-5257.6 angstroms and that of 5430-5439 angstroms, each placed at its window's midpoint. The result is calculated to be 0.013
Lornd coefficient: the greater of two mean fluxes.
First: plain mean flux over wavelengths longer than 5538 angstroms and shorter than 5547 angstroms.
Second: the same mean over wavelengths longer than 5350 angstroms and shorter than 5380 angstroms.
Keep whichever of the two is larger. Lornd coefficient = 14.2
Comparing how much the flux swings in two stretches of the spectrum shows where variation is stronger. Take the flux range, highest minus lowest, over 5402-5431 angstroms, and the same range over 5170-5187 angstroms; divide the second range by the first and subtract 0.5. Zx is 2.1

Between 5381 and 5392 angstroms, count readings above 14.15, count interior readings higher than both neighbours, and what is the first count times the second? 18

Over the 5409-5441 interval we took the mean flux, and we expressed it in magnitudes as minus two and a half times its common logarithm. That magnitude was -2.86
